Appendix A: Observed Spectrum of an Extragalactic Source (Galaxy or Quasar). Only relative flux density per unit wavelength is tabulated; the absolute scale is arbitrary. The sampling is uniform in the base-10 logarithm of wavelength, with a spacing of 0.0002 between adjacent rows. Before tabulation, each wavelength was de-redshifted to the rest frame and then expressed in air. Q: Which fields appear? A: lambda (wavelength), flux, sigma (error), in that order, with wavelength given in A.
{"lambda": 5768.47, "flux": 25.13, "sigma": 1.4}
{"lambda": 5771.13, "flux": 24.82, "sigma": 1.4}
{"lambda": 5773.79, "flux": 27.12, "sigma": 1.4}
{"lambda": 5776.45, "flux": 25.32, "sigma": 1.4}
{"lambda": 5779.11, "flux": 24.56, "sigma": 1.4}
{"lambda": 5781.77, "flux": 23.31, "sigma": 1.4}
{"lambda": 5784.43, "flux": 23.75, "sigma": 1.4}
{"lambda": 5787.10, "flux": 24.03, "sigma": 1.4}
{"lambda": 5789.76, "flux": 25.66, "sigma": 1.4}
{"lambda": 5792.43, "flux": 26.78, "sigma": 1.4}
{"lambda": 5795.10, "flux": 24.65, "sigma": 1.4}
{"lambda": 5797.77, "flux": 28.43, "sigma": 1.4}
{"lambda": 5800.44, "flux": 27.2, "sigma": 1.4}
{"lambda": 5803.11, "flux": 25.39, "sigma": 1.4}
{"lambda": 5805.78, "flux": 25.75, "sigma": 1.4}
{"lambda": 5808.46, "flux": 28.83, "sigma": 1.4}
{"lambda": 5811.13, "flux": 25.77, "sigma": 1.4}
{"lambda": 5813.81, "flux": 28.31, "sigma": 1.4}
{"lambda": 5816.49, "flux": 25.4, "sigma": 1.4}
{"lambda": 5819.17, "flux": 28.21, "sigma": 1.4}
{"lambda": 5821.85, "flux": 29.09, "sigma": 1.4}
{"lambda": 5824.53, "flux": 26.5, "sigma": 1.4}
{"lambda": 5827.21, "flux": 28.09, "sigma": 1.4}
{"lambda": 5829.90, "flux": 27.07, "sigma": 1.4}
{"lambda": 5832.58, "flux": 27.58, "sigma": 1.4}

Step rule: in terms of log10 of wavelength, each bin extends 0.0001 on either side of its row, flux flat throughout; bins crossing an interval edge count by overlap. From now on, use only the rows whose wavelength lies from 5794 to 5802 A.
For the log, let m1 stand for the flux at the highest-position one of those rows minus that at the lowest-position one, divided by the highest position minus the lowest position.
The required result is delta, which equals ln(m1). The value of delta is -0.7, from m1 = 0.48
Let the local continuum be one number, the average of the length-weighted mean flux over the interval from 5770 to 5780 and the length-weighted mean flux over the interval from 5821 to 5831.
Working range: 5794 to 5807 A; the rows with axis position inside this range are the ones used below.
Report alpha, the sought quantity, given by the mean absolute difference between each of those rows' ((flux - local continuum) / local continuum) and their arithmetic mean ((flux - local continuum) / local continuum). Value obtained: 0.0461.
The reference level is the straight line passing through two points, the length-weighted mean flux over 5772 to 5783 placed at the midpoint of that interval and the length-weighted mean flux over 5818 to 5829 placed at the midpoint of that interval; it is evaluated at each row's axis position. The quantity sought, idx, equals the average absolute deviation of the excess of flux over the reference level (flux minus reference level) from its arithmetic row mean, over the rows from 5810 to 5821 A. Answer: 1.3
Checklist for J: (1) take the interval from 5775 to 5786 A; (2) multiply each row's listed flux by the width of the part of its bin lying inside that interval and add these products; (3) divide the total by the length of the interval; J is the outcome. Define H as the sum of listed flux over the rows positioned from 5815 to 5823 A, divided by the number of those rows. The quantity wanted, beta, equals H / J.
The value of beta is 1.14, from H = 27.6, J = 24.3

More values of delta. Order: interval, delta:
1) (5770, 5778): -2.4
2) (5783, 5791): -1.0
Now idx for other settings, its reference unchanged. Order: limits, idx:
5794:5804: 1.4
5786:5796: 0.9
